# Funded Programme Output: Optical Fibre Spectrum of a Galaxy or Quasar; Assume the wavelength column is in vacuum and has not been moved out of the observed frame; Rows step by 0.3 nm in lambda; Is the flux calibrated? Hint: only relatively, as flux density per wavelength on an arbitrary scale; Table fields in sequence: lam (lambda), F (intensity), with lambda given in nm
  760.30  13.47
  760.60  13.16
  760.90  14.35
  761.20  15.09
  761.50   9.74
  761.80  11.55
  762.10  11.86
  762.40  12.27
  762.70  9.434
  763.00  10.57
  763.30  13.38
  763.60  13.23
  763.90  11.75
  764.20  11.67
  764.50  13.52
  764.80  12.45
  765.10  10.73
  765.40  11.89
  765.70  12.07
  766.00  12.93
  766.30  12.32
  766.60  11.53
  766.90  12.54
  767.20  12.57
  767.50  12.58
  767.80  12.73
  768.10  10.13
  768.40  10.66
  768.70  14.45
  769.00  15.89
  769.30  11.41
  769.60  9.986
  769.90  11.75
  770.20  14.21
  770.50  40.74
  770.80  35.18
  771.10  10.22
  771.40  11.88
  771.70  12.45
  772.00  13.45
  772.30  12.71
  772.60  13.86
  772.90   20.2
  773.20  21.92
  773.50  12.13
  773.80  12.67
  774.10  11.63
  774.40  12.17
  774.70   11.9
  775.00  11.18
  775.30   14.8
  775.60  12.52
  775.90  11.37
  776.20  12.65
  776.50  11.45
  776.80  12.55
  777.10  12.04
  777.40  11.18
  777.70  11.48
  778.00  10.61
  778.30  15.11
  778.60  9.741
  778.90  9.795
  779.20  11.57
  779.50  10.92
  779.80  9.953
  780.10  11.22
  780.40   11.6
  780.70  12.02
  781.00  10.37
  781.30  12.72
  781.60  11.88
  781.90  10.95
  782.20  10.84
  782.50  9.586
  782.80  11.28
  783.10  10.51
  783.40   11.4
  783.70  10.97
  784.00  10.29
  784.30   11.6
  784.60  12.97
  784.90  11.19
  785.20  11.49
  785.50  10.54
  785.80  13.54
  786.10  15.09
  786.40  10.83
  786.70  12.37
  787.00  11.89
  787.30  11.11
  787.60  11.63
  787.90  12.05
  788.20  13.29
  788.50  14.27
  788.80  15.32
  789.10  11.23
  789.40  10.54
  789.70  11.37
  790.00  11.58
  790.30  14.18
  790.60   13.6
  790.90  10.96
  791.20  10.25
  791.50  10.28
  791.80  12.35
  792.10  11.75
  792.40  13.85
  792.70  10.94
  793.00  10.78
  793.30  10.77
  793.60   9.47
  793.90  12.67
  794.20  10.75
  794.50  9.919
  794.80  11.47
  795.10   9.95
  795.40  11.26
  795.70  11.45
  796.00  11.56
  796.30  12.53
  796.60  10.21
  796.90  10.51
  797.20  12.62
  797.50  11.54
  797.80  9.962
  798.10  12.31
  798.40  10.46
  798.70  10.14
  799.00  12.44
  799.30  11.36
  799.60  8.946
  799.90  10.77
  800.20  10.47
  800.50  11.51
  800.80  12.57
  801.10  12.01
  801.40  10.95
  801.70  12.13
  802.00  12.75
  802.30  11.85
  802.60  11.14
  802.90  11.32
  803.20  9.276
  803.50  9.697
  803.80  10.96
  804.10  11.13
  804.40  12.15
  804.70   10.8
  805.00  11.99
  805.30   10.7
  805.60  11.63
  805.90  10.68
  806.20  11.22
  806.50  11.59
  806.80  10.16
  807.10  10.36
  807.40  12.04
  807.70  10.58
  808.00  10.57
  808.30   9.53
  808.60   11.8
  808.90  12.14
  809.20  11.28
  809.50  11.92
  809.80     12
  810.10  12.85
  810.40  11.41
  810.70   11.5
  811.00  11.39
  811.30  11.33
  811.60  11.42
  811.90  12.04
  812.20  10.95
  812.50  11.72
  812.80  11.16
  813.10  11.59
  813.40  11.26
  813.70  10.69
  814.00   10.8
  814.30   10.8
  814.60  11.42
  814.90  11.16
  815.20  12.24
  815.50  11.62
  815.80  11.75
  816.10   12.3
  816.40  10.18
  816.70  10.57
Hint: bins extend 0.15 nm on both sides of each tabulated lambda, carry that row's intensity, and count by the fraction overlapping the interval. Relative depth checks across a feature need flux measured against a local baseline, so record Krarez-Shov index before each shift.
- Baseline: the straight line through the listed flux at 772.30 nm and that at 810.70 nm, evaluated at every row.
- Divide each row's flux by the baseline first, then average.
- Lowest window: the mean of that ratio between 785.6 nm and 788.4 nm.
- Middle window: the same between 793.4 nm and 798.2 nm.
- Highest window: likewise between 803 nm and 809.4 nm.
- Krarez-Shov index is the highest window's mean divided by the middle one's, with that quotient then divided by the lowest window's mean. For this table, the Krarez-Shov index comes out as 1.00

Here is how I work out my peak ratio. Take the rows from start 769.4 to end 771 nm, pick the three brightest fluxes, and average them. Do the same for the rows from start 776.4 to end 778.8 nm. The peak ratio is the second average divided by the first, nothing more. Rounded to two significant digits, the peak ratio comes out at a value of 0.44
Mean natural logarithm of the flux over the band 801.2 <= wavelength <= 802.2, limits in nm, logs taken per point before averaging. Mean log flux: 2.48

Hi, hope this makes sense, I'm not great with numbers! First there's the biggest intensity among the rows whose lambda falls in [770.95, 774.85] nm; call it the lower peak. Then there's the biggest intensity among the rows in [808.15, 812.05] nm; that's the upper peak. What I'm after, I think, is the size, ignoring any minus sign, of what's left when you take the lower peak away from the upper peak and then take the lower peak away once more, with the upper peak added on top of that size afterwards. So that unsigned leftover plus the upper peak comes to 44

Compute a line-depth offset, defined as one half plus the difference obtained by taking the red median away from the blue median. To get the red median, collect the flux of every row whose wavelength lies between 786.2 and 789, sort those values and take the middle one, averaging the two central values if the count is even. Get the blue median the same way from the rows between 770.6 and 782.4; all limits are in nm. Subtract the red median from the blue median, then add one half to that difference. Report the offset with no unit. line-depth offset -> 0.33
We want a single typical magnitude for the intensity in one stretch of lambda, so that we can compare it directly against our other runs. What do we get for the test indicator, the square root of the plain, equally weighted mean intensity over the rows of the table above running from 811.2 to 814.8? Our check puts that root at 3.36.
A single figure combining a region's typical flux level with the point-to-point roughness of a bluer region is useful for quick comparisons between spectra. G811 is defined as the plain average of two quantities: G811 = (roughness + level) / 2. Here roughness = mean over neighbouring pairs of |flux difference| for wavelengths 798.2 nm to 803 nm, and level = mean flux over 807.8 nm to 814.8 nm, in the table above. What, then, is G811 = 6.20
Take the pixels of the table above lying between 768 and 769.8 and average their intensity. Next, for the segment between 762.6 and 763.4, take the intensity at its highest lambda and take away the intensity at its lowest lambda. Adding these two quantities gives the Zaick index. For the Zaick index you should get 16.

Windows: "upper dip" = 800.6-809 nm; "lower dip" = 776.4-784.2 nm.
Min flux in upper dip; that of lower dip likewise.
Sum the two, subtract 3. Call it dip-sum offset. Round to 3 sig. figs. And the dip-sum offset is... 15.9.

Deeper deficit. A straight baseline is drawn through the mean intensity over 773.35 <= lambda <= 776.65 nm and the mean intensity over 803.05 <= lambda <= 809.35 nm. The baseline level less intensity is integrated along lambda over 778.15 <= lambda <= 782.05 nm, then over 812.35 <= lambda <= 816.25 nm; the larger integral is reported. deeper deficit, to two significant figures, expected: 2.5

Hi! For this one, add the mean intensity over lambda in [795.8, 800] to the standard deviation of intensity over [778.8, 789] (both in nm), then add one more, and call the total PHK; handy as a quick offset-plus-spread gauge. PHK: 13.5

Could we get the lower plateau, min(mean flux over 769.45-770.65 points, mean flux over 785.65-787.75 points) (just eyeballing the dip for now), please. 12.4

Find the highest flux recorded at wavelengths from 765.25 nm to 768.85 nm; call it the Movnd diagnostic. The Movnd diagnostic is 14.45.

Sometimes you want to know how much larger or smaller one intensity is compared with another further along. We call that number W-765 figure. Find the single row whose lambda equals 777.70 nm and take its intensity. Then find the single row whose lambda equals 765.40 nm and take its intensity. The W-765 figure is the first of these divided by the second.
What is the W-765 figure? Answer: 0.97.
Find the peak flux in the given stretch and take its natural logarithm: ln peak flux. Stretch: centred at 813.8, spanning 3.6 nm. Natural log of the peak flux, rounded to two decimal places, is 2.50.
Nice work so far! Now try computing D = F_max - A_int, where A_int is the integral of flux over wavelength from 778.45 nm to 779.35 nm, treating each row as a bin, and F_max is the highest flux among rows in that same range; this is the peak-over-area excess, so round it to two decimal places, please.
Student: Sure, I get 2.24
